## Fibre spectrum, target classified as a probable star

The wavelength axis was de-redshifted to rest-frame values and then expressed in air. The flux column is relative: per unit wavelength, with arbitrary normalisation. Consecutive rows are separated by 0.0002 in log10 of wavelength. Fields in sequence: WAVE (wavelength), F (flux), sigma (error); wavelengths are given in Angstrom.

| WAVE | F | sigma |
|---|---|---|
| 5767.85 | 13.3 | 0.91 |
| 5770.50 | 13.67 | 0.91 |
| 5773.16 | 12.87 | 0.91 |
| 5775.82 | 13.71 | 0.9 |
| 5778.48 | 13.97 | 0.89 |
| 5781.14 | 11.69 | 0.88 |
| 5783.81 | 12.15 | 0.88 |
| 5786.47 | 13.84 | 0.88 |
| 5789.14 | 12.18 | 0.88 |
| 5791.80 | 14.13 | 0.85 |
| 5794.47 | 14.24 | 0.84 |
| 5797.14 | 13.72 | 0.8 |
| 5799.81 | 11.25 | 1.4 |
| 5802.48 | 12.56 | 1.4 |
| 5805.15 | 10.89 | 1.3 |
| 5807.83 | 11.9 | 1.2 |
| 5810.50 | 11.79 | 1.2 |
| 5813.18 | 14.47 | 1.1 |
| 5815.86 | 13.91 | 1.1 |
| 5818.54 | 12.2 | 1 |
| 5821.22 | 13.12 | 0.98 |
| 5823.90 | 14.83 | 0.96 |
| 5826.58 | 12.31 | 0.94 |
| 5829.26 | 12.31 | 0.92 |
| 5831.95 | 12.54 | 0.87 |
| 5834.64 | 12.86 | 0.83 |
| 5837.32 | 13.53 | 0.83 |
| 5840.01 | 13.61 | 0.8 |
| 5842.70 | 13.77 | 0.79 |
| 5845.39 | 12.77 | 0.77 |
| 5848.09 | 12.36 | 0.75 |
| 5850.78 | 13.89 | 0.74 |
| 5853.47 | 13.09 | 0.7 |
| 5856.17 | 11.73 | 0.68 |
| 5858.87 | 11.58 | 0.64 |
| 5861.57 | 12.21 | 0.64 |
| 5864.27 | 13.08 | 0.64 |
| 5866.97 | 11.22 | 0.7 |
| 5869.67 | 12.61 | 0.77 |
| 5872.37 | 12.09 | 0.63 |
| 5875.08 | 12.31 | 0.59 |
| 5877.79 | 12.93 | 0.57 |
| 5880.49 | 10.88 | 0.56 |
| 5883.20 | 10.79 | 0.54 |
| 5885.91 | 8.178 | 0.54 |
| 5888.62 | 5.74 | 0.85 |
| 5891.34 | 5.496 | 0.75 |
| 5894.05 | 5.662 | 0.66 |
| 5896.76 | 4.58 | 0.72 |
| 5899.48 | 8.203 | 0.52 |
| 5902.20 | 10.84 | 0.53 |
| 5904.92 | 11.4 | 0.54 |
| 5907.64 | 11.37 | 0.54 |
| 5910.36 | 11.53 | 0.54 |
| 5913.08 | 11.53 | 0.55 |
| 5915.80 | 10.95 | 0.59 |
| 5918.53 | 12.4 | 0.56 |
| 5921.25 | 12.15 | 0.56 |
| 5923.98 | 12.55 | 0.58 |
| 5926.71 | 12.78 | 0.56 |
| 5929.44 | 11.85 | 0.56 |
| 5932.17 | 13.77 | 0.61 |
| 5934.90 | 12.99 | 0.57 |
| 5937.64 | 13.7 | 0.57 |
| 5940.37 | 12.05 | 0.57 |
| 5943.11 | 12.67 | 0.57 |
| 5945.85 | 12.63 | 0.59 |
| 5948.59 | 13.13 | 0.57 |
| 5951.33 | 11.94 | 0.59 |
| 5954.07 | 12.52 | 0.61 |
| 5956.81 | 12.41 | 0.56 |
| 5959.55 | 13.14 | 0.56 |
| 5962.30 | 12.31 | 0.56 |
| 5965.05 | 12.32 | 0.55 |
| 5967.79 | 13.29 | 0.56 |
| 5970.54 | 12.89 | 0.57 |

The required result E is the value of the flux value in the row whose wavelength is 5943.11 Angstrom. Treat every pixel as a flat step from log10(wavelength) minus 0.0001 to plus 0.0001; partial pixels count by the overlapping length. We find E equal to 12.67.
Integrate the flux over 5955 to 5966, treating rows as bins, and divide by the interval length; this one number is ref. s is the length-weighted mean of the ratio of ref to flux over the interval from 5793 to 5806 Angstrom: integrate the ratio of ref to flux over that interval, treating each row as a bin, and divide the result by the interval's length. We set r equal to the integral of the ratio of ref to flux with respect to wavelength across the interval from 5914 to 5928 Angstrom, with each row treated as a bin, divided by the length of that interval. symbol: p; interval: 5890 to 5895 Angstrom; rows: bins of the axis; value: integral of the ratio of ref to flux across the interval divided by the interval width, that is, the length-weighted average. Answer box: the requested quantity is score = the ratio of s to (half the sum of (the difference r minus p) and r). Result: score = -11.1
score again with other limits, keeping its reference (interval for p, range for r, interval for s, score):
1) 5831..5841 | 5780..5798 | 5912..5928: 2.2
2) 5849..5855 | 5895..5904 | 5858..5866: 0.8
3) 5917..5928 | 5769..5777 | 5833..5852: 2.2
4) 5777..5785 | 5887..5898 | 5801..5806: 0.6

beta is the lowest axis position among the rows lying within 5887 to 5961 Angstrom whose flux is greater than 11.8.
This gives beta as 5918.53 Angstrom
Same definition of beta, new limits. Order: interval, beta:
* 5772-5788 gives 5773.16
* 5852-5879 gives 5853.47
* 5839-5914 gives 5840.01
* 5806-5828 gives 5807.83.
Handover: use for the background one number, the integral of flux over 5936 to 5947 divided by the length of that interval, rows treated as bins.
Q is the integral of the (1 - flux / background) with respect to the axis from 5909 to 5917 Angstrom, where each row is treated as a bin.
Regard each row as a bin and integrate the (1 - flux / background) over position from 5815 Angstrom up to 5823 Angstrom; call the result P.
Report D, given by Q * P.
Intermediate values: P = -0.2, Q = 0.9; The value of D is -0.20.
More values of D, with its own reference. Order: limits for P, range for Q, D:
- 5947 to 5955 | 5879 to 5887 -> 0.24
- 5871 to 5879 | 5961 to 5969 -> 0.02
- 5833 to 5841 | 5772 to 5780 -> 0.15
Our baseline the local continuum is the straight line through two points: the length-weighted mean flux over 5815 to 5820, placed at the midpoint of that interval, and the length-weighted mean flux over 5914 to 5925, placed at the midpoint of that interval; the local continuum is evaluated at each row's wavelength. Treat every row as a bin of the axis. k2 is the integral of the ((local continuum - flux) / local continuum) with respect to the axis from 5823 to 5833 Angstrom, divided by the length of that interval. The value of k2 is -0.005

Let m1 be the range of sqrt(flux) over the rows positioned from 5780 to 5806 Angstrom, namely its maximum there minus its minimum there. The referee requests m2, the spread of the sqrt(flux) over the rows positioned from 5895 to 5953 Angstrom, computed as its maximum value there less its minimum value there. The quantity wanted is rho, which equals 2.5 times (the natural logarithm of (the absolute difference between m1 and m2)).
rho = 0.2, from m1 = 0.5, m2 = 1.57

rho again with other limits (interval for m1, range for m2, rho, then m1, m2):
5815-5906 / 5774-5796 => 0.8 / 1.7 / 0.35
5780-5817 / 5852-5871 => -3.6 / 0.5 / 0.27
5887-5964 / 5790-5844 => 0.0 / 1.6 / 0.55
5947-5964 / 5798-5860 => -2.4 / 0.2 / 0.55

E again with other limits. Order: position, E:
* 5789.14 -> 12.18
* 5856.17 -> 11.73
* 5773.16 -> 12.87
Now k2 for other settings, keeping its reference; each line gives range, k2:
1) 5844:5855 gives -0.028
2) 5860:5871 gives 0.019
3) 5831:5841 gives -0.027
